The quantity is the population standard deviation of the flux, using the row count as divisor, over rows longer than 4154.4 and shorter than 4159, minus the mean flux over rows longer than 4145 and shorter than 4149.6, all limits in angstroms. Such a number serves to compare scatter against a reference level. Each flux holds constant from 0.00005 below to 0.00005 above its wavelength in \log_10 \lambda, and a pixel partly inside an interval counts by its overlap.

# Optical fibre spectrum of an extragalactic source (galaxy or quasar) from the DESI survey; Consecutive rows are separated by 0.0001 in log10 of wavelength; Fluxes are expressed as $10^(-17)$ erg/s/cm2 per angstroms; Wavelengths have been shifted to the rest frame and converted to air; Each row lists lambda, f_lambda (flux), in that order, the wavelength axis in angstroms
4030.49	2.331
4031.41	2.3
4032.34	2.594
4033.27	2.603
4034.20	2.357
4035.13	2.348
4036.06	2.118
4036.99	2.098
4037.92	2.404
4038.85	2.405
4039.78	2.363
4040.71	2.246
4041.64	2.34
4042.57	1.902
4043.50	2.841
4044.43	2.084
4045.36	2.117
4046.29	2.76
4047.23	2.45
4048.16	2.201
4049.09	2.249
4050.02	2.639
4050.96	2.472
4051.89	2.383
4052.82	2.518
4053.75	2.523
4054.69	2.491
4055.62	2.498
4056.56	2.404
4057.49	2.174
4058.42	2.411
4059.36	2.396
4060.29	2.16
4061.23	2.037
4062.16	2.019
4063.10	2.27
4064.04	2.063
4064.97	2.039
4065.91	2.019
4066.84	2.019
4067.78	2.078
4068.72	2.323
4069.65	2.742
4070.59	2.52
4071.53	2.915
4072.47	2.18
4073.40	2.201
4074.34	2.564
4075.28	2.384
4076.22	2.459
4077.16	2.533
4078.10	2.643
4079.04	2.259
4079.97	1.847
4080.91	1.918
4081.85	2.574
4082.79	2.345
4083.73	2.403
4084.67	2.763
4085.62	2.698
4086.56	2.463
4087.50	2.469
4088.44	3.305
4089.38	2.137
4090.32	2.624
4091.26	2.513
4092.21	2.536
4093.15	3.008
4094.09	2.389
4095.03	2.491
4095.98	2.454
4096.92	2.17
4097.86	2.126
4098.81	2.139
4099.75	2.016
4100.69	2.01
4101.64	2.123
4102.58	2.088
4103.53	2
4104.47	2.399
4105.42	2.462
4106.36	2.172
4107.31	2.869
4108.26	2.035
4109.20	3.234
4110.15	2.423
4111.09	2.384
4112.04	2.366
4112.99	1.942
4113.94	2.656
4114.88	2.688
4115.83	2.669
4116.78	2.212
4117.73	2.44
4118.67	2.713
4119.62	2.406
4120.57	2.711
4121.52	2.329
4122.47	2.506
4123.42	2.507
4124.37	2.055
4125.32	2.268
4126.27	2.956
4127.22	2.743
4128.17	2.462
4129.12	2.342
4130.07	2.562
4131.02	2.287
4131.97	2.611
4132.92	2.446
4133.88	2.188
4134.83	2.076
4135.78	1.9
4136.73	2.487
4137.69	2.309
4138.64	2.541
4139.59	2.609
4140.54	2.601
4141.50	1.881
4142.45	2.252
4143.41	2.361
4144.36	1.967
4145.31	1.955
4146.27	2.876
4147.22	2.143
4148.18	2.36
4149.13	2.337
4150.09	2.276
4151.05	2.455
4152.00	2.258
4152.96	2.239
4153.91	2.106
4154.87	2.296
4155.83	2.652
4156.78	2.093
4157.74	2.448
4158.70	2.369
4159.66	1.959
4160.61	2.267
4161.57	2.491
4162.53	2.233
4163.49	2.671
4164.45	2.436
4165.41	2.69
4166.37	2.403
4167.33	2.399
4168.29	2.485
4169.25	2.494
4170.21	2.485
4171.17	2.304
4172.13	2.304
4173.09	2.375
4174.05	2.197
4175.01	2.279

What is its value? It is -2.2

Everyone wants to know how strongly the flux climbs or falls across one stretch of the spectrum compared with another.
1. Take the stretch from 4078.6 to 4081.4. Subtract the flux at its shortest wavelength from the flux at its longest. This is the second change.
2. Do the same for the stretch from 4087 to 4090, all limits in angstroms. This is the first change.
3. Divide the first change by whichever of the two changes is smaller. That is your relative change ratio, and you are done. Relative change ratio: 1.0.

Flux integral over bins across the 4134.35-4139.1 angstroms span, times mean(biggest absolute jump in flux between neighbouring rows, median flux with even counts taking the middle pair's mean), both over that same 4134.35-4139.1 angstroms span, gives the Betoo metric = 16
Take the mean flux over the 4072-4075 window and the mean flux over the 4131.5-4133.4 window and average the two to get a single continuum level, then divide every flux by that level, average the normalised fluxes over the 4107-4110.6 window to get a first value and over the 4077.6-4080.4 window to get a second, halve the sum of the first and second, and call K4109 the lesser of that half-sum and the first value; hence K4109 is 1.01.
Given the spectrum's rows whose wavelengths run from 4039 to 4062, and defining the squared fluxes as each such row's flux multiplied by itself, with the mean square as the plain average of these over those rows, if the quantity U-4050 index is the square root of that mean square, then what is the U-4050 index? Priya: 2.37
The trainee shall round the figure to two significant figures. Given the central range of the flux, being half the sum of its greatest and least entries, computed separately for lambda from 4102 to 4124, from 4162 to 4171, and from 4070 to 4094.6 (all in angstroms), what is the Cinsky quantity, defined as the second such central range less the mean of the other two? -0.12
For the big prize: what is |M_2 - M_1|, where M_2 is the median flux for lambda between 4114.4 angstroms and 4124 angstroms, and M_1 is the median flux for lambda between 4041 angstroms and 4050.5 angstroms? 0.21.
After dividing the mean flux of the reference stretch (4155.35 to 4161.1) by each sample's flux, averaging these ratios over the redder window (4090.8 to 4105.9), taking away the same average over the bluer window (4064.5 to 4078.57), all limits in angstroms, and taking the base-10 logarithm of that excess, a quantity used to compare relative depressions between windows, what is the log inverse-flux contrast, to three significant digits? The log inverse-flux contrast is -1.56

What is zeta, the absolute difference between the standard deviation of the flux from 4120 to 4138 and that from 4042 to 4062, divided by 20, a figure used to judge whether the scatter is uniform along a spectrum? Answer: 0.001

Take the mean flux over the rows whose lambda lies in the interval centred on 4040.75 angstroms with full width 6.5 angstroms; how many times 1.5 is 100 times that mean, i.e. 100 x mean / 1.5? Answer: 157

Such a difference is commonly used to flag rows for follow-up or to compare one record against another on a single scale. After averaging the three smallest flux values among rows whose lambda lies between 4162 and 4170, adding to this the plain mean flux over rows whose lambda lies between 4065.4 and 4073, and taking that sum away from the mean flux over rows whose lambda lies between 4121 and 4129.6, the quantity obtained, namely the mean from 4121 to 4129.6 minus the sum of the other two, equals -2.23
